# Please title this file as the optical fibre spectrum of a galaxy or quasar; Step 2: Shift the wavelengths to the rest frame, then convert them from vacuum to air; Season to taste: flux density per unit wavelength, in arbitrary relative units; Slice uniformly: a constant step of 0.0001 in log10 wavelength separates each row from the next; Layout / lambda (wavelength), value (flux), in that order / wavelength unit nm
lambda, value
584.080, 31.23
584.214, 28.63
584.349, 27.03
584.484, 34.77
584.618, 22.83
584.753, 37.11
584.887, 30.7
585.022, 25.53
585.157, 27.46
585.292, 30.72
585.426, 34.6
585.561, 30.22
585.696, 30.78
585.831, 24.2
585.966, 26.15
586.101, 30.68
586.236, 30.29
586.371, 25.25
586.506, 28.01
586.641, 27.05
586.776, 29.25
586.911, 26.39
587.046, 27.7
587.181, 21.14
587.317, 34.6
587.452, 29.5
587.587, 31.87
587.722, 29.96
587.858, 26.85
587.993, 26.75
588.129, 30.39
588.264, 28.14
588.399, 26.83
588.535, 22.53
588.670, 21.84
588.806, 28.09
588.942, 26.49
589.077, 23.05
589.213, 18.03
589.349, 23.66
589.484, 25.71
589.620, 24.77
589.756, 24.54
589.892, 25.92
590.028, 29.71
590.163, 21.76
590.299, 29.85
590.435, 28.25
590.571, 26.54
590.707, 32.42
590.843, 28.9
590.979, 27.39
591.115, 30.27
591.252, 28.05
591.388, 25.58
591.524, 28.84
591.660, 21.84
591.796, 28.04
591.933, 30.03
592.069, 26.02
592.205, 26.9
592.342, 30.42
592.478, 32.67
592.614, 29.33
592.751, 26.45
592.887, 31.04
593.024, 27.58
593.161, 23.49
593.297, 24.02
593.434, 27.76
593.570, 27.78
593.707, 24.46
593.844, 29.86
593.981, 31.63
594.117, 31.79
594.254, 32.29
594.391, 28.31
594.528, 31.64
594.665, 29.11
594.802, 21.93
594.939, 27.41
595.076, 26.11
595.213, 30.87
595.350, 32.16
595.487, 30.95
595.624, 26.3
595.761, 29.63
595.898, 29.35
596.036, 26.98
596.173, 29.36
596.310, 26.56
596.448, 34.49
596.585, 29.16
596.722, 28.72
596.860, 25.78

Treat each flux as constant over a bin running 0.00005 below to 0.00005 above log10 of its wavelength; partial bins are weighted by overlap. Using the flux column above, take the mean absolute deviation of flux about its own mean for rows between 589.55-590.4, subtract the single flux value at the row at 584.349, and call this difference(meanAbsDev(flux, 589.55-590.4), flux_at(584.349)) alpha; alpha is -24.6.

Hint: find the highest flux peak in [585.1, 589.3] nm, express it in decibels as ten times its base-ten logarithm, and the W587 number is 15.4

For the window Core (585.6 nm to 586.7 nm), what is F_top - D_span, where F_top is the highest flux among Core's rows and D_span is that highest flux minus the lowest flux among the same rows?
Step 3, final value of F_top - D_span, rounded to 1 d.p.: 24.2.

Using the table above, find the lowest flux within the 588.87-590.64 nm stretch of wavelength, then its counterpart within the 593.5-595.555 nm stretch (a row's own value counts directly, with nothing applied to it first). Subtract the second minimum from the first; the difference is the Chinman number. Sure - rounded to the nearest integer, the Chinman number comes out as -4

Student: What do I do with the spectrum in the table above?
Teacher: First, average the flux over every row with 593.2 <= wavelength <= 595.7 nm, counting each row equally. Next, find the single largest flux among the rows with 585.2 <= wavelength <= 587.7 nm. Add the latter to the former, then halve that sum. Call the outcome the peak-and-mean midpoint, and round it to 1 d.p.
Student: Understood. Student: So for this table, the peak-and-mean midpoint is 31.6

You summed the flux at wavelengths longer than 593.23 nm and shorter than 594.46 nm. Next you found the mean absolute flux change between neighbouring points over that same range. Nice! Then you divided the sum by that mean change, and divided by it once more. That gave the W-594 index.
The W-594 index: 46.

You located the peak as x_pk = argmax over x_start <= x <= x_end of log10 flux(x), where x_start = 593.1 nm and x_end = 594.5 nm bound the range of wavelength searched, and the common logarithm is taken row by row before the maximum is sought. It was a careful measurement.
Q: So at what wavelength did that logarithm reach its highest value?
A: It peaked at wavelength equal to 594.254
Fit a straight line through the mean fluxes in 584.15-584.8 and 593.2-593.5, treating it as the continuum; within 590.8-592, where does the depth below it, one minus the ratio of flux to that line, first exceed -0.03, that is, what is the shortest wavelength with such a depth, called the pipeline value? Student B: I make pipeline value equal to 590.979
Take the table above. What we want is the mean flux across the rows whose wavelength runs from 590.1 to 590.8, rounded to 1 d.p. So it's 27.8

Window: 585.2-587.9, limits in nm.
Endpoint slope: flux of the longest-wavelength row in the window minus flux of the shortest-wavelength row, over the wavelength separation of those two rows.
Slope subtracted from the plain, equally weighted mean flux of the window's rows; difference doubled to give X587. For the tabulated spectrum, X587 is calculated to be 61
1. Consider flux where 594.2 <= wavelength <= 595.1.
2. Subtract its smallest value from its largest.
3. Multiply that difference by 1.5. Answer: 15.5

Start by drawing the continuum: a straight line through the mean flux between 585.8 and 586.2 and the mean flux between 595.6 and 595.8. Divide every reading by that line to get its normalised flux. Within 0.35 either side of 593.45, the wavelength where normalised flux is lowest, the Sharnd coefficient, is 593.161 nm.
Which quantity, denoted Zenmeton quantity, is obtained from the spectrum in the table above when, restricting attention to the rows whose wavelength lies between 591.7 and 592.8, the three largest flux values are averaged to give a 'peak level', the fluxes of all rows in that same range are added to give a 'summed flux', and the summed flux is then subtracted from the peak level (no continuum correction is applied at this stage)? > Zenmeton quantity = -199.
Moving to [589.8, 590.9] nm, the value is -193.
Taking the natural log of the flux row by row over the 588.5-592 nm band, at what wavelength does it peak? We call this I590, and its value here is 590.707 nm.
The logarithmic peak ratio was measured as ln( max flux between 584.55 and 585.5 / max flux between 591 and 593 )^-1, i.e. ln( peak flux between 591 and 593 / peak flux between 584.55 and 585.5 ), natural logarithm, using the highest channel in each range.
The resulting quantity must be -0.13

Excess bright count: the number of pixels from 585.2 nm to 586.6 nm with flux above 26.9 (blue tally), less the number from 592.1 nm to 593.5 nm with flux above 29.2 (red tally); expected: 3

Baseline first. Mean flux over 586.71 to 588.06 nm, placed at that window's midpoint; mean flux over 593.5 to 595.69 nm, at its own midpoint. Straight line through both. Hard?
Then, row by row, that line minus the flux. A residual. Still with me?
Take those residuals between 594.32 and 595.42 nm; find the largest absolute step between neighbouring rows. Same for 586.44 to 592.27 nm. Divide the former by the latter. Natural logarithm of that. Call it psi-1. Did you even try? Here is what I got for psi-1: -0.63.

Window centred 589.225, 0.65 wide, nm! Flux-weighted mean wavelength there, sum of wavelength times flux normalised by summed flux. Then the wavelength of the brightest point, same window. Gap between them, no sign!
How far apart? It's 0.27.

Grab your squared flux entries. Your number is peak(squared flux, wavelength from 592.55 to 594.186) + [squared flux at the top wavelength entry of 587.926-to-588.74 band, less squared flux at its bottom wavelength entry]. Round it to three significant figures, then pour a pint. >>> 772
